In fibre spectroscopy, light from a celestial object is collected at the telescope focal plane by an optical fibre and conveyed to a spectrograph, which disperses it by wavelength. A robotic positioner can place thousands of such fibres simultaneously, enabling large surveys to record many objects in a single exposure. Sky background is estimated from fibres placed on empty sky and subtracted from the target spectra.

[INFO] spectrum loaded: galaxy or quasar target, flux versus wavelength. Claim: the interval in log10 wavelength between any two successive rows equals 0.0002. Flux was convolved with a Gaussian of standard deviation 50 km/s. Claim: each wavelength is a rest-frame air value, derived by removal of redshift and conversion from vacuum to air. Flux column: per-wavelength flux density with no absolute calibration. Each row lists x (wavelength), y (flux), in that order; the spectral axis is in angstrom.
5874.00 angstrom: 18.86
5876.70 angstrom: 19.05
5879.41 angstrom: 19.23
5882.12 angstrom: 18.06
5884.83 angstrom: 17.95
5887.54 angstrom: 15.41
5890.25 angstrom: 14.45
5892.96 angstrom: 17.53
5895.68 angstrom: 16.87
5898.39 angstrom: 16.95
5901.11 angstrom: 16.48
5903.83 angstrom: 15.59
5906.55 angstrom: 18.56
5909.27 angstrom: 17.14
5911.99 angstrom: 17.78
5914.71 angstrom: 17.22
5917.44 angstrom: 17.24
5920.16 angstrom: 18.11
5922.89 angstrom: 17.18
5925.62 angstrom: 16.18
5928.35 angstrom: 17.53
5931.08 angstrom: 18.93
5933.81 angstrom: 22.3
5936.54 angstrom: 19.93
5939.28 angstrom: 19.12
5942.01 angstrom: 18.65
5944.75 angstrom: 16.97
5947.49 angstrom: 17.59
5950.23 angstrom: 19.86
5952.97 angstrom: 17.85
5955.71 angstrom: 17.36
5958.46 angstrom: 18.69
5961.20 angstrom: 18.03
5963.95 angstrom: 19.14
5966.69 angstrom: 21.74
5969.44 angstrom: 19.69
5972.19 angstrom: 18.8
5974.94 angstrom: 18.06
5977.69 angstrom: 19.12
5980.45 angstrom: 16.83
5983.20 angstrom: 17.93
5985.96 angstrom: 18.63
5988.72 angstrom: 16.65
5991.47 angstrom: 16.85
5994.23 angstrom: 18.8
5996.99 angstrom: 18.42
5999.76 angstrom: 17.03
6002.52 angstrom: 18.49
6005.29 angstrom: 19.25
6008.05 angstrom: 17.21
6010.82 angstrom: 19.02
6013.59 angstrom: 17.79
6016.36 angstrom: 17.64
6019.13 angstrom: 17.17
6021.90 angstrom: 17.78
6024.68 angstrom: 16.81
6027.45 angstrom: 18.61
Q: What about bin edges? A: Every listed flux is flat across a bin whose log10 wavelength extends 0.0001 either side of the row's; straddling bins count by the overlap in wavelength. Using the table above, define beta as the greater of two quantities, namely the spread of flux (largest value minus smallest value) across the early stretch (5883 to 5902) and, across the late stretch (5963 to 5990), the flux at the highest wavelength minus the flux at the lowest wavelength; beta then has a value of 3.5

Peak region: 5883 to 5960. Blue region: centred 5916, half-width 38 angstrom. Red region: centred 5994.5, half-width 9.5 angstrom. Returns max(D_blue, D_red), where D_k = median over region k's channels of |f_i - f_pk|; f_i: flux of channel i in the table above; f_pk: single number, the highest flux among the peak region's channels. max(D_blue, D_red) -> 4.74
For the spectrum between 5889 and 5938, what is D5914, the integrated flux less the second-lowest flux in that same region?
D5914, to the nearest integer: 845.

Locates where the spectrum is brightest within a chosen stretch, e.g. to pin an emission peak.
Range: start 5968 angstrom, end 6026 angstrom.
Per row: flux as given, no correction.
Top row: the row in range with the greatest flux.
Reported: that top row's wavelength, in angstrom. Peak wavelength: 5969.44 angstrom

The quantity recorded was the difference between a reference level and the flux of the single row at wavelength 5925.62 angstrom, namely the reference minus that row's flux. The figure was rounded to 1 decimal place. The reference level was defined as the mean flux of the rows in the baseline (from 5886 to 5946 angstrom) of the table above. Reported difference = 1.4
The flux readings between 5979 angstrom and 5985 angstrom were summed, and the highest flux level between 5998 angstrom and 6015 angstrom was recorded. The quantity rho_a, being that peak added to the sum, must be 54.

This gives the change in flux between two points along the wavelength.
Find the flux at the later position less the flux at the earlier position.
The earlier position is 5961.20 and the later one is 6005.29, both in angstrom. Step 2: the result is 1.2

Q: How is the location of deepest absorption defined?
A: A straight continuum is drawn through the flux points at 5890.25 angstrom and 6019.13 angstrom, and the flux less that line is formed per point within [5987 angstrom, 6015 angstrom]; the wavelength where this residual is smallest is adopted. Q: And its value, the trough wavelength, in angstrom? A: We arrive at 5988.72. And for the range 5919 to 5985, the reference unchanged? 5980.45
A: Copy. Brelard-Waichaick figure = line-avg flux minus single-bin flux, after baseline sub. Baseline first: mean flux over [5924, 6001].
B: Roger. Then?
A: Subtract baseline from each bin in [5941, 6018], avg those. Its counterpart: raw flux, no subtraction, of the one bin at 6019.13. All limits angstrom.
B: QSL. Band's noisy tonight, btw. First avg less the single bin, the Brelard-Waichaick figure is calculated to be -17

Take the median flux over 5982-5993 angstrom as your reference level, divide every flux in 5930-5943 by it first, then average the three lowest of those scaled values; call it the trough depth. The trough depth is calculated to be 1.09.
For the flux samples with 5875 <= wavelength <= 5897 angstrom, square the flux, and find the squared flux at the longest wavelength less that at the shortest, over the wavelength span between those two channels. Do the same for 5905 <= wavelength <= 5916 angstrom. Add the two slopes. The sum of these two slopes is -10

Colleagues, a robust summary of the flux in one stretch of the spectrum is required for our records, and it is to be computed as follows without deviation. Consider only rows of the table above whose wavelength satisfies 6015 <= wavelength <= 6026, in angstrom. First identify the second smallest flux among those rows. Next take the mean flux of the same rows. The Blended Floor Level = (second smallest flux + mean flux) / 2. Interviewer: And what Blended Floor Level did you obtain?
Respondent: 17.26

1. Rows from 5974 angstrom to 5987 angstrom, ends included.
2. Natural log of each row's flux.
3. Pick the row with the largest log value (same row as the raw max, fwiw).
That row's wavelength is 5977.69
